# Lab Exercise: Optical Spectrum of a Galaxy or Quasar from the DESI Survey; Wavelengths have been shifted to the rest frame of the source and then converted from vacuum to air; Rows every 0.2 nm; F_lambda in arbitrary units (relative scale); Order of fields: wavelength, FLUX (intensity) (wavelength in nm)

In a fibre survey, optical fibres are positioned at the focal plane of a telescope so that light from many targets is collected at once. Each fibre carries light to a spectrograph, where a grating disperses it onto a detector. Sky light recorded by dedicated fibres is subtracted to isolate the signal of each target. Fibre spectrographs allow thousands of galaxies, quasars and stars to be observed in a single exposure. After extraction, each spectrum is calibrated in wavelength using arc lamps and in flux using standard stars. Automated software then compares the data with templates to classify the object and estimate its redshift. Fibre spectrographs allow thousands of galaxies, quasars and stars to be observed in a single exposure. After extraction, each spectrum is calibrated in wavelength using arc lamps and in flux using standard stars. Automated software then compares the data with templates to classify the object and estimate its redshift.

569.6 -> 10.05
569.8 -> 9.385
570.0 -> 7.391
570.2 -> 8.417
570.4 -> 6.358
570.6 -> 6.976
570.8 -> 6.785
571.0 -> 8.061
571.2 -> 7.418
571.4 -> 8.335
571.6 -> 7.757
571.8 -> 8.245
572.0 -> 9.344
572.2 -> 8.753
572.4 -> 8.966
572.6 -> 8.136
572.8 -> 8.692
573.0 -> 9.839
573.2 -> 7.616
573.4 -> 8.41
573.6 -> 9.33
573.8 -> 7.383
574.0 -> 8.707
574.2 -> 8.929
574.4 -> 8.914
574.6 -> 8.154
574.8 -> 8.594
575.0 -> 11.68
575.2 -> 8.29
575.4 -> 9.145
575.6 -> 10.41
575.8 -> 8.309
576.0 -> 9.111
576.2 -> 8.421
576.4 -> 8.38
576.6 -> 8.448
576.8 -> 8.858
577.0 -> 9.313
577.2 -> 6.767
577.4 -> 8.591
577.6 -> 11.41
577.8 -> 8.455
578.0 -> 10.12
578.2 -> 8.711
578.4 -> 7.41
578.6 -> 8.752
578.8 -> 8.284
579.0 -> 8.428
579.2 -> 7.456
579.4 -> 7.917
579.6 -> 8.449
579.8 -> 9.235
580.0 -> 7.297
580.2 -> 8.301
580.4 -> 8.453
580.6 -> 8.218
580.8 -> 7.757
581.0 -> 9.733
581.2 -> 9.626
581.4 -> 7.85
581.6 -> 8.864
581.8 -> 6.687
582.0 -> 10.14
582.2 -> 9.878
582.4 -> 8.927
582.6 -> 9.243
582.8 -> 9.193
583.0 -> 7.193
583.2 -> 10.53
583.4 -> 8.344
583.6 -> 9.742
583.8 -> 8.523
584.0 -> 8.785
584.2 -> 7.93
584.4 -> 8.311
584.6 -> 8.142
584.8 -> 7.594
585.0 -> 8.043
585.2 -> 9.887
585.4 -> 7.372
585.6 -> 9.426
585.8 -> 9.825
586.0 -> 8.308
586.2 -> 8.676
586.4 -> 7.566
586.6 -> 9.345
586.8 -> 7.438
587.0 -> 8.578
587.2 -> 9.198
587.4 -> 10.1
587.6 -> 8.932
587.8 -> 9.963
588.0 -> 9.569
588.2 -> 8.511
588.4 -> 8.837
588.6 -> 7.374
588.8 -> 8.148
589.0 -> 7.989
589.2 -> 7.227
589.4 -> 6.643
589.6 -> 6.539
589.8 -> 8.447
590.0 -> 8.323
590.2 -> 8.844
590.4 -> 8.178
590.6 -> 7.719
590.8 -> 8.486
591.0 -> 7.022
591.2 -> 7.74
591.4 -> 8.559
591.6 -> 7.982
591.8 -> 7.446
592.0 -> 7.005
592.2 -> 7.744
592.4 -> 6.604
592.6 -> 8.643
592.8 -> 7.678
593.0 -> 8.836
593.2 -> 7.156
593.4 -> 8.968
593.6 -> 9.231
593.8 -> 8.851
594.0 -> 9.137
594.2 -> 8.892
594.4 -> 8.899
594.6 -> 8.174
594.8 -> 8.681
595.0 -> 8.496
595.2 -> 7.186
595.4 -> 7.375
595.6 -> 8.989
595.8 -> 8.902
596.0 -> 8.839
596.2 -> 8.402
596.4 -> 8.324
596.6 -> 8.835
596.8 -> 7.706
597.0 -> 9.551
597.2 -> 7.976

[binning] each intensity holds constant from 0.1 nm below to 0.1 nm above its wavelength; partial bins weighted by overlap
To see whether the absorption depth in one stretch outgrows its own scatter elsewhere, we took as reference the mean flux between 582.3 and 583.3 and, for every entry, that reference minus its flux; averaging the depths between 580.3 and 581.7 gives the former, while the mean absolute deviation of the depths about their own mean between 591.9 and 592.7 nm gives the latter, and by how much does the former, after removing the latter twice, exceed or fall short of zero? -1.0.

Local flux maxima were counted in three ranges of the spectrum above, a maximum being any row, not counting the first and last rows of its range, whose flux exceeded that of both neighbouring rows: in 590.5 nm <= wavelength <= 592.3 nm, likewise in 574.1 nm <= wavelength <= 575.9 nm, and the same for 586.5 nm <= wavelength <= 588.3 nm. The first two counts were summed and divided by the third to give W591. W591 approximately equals 2.0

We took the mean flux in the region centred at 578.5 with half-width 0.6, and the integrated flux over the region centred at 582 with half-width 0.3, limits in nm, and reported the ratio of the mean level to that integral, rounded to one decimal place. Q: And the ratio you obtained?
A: 1.6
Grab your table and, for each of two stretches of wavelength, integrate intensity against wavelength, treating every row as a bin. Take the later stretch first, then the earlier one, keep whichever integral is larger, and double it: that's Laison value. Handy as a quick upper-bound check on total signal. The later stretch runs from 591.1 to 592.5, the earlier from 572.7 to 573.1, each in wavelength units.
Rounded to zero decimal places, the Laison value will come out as 21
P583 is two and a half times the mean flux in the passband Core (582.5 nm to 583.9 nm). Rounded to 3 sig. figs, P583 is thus 22.4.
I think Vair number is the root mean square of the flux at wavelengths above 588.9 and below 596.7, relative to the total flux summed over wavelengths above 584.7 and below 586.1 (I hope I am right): 0.14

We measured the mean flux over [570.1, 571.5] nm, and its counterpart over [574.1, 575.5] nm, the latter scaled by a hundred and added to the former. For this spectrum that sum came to 918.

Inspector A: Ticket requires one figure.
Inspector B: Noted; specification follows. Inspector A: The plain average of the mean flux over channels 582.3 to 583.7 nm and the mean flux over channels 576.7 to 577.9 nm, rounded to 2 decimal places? 8.96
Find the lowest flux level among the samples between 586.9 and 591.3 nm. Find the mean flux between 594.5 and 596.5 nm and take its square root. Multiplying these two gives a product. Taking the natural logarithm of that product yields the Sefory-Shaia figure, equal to 2.94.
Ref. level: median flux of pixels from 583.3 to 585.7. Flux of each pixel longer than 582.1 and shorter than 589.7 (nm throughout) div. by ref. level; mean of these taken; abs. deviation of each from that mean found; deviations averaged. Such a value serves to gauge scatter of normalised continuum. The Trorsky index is 0.099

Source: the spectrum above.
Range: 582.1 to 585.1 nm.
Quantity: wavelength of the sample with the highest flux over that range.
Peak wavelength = 583.2 nm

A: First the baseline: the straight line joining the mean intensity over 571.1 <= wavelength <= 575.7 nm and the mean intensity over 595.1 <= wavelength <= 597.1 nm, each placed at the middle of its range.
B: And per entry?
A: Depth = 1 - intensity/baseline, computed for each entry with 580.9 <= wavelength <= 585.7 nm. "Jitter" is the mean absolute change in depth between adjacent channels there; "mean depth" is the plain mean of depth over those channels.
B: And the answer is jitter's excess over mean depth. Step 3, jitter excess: 0.166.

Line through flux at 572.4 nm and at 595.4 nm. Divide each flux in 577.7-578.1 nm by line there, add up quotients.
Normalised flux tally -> 2.2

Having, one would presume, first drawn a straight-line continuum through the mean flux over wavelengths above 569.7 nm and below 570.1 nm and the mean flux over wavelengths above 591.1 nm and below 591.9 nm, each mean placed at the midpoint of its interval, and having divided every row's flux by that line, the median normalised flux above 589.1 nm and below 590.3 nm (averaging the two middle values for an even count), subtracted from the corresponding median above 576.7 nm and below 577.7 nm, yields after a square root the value 0.32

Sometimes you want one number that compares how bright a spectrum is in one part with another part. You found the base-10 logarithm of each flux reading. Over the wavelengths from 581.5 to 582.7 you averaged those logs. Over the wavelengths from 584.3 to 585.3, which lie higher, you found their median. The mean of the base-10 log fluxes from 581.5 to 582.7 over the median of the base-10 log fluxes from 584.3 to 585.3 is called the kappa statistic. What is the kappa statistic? 1.04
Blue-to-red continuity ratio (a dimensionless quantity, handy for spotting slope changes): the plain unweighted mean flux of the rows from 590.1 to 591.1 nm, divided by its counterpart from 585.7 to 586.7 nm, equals 0.92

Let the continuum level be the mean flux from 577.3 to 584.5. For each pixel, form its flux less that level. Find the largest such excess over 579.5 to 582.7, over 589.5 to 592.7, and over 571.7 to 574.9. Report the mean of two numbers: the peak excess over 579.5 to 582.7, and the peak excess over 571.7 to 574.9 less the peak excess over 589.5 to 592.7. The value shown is 1.2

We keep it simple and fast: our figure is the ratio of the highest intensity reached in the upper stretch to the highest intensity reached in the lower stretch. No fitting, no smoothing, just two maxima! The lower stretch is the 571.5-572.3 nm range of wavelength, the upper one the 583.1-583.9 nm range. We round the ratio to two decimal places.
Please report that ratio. 1.13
